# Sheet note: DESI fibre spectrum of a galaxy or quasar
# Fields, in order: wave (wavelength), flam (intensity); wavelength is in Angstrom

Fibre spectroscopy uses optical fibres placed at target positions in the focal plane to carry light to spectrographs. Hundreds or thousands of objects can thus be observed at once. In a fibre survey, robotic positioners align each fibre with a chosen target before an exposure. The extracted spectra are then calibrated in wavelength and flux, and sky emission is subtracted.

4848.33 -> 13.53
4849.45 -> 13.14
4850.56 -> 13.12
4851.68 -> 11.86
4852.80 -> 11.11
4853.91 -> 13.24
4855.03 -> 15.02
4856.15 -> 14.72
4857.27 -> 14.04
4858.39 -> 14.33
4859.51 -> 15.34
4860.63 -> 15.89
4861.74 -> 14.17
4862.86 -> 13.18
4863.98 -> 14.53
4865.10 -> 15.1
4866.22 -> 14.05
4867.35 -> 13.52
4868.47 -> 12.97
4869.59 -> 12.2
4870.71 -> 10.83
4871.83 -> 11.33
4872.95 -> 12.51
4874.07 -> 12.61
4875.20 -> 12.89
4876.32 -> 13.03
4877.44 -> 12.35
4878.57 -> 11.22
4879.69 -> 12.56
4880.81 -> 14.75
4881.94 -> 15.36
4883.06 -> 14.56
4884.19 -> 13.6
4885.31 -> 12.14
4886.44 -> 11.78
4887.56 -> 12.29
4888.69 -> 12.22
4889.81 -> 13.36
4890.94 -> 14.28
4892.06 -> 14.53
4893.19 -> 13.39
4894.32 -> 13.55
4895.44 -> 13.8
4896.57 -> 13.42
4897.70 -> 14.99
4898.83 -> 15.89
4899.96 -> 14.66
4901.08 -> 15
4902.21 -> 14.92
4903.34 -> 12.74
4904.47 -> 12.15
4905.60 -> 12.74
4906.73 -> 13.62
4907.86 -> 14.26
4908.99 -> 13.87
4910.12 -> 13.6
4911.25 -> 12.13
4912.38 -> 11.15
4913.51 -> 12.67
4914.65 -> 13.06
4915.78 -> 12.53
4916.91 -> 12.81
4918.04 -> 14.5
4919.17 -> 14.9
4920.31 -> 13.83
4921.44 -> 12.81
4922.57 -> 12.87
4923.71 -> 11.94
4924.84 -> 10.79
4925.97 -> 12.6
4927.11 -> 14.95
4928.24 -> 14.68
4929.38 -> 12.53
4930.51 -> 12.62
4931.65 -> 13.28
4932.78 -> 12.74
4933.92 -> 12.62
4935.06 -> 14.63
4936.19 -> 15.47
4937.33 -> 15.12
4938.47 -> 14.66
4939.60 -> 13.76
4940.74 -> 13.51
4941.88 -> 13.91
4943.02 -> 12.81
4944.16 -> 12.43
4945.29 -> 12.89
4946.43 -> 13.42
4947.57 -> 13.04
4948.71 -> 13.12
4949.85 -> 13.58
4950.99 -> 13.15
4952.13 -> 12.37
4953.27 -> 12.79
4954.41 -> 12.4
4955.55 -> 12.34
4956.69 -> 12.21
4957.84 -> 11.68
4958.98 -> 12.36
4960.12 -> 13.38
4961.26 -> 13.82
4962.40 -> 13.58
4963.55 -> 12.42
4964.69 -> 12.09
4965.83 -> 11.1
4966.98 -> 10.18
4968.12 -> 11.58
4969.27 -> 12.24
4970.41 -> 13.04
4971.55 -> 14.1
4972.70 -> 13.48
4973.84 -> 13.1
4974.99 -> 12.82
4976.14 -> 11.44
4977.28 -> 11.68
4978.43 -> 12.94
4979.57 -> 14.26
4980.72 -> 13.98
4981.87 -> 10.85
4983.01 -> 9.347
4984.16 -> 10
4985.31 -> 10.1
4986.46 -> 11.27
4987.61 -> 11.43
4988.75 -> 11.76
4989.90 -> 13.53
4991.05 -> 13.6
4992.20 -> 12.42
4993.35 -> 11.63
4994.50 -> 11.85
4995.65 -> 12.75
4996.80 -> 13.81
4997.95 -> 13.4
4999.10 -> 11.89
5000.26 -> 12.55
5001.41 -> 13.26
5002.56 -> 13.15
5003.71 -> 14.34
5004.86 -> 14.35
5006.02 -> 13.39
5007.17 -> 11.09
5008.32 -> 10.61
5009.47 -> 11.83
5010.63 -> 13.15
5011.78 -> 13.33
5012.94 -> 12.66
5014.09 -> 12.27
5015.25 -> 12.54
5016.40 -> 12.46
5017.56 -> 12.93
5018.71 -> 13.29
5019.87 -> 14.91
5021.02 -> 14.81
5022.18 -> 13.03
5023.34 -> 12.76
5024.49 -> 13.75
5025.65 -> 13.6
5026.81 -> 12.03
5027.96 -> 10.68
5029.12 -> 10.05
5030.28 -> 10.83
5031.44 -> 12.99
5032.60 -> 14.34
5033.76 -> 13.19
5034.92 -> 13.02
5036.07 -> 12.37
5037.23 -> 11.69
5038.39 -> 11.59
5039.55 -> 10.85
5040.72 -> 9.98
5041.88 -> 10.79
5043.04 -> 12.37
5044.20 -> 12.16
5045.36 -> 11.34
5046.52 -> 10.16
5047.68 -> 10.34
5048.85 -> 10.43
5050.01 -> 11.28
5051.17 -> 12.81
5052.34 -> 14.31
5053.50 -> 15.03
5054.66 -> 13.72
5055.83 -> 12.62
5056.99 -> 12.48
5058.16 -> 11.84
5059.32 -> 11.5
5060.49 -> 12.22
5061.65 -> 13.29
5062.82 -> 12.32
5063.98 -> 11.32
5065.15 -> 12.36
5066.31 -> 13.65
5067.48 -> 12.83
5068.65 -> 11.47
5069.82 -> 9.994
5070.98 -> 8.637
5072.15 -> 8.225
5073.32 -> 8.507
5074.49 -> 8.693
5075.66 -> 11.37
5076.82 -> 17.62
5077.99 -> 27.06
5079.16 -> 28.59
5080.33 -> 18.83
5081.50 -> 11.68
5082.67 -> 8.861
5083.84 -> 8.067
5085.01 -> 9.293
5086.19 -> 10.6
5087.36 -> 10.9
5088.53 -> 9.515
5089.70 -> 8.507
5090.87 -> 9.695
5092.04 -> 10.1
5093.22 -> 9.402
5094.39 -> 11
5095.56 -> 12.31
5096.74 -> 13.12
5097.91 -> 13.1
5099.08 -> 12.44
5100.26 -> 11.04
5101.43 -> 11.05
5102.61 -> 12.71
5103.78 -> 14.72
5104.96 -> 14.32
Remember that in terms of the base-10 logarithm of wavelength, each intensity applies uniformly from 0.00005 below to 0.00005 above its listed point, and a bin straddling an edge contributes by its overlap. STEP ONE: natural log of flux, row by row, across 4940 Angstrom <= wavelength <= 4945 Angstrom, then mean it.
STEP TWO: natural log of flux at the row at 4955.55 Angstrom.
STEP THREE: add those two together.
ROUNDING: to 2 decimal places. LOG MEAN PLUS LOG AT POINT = 5.09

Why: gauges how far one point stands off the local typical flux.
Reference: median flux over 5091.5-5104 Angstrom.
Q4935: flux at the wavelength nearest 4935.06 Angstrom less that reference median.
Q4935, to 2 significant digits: 2.3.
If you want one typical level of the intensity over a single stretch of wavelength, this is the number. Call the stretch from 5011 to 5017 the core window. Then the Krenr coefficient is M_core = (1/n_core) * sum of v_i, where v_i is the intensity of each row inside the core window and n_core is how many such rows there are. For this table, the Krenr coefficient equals 12.7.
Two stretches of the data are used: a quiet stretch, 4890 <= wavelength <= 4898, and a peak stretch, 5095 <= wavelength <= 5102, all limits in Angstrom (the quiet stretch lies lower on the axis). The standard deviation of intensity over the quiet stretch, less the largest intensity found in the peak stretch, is -12.5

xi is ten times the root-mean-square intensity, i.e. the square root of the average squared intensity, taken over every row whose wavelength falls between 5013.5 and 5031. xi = 127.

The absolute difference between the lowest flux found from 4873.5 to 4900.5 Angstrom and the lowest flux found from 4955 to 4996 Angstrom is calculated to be 1.9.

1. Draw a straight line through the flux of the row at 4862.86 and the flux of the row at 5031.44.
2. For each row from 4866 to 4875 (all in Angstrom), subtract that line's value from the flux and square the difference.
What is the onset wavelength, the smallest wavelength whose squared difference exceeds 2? 4870.71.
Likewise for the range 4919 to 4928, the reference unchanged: 4919.17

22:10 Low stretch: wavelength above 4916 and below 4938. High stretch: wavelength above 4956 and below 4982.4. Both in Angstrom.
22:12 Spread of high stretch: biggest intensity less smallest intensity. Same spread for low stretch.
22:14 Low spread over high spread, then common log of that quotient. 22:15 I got 0.1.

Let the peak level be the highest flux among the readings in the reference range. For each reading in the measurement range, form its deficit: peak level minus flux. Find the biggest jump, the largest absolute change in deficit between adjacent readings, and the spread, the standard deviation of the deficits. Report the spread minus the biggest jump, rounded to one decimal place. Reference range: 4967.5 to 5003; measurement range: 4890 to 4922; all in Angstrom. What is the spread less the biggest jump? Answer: -1.1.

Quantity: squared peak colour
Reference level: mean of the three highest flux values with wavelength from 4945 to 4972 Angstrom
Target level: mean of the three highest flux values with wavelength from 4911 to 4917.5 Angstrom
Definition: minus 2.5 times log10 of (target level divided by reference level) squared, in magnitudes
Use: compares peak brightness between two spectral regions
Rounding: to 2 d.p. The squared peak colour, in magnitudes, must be 0.16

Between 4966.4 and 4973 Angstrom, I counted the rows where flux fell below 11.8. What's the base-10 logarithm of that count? 0.30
